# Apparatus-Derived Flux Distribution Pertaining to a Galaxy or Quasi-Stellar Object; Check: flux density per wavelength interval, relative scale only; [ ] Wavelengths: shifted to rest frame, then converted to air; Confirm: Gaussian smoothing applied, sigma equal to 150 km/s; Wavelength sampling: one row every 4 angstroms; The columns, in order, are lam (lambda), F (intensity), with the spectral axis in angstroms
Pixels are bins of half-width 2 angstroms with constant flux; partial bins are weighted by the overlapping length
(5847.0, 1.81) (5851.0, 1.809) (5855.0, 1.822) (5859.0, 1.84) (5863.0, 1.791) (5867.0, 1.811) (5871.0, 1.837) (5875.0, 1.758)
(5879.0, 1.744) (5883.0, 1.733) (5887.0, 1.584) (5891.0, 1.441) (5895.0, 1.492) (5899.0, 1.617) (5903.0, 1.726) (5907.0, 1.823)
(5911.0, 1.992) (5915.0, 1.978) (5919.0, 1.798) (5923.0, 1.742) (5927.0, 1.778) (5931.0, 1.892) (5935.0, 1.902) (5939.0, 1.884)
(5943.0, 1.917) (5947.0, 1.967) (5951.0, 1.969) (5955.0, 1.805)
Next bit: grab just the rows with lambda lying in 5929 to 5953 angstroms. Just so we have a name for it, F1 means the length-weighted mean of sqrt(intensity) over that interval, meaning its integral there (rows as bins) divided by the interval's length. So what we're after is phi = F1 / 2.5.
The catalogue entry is 0.554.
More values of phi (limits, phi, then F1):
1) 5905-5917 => 0.556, 1.39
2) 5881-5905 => 0.505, 1.26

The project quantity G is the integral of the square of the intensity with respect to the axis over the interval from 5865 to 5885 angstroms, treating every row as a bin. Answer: 63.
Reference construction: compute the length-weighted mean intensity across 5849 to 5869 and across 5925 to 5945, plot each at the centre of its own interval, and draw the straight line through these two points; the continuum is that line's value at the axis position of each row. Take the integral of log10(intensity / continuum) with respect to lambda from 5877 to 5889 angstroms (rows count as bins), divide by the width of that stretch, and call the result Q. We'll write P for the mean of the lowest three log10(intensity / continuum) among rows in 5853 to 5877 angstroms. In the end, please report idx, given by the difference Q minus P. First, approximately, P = -0.009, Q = -0.037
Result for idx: -0.03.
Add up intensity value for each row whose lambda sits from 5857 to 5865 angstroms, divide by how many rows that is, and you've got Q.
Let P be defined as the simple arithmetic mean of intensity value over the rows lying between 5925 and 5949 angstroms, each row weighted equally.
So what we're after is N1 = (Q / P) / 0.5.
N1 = 1.9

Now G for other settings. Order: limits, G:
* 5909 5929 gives 69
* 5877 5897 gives 51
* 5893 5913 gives 60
